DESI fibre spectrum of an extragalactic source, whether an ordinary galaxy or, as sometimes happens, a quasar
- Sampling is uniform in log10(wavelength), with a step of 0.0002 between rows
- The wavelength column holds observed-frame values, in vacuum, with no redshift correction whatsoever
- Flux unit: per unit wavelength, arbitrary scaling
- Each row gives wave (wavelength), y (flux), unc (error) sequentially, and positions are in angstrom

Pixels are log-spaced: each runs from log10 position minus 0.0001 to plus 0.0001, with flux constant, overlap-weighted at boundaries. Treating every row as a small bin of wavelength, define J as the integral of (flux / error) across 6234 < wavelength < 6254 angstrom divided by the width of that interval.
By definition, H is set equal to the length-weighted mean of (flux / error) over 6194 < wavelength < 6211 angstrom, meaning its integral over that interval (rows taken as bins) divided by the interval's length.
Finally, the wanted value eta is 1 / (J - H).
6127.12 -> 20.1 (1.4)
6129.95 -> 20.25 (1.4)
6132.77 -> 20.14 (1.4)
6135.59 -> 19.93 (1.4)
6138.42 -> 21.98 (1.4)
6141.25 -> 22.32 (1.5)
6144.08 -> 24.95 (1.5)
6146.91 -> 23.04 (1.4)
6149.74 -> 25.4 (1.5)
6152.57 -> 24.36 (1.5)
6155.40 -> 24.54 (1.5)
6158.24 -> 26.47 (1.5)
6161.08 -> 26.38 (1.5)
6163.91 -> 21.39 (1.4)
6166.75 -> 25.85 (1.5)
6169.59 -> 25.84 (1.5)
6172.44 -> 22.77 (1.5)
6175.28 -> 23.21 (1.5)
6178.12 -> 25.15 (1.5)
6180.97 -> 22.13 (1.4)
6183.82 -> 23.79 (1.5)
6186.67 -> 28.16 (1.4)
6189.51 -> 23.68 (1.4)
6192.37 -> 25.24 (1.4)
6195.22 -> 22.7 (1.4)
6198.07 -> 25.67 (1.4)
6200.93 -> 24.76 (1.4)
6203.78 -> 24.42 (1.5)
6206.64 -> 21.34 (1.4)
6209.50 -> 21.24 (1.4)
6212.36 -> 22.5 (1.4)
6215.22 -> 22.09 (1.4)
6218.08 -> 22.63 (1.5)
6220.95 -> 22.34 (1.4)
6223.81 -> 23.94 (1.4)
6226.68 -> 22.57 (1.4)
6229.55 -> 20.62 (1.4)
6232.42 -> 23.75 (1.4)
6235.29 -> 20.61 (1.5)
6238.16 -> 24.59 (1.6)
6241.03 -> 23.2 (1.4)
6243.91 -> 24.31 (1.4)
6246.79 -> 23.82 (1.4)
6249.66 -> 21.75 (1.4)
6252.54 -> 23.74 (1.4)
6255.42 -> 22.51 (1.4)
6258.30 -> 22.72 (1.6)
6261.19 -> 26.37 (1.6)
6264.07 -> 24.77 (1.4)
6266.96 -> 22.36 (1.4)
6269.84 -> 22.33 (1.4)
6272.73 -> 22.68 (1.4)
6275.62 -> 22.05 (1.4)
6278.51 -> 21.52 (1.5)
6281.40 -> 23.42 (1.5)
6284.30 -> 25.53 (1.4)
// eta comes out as -3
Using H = 16.5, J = 16.10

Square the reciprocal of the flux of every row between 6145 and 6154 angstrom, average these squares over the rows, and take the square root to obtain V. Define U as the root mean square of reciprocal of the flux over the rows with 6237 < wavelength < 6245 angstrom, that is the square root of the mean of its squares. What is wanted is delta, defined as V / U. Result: 0.99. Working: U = 0.0416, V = 0.0413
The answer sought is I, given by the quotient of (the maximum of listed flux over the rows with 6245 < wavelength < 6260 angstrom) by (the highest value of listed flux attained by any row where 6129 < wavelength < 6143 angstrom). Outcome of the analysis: 1.07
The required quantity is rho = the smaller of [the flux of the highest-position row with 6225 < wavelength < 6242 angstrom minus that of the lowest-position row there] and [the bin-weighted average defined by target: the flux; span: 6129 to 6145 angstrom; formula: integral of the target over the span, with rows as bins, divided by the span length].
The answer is 0.6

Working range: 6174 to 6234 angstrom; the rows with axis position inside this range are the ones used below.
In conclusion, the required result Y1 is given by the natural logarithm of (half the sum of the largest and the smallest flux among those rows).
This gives 3.19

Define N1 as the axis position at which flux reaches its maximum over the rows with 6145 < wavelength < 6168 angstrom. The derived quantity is 6158.24 angstrom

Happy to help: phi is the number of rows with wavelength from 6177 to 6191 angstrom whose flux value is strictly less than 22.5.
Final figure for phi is 1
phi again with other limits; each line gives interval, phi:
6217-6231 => 2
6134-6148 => 3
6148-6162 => 0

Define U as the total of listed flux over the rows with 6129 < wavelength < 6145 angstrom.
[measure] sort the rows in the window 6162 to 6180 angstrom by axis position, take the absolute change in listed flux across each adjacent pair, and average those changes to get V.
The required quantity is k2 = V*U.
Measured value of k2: 257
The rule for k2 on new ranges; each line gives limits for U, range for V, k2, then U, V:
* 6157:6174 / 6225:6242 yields 404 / 149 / 2.7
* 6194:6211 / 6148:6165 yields 231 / 140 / 1.6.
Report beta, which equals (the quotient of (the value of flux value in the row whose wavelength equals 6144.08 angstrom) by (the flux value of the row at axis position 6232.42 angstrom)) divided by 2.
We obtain 0.53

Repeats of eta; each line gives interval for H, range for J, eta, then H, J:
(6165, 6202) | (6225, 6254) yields -1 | 17.0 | 16.04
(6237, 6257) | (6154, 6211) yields 3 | 16.4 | 16.72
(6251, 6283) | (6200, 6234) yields 22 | 15.9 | 15.98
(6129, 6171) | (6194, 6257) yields 23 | 16.1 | 16.15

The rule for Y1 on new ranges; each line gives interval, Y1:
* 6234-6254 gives 3.12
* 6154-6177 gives 3.18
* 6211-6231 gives 3.10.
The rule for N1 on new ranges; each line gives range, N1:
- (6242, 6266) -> 6261.19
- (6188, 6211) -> 6198.07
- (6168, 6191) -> 6186.67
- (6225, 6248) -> 6238.16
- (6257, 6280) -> 6261.19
